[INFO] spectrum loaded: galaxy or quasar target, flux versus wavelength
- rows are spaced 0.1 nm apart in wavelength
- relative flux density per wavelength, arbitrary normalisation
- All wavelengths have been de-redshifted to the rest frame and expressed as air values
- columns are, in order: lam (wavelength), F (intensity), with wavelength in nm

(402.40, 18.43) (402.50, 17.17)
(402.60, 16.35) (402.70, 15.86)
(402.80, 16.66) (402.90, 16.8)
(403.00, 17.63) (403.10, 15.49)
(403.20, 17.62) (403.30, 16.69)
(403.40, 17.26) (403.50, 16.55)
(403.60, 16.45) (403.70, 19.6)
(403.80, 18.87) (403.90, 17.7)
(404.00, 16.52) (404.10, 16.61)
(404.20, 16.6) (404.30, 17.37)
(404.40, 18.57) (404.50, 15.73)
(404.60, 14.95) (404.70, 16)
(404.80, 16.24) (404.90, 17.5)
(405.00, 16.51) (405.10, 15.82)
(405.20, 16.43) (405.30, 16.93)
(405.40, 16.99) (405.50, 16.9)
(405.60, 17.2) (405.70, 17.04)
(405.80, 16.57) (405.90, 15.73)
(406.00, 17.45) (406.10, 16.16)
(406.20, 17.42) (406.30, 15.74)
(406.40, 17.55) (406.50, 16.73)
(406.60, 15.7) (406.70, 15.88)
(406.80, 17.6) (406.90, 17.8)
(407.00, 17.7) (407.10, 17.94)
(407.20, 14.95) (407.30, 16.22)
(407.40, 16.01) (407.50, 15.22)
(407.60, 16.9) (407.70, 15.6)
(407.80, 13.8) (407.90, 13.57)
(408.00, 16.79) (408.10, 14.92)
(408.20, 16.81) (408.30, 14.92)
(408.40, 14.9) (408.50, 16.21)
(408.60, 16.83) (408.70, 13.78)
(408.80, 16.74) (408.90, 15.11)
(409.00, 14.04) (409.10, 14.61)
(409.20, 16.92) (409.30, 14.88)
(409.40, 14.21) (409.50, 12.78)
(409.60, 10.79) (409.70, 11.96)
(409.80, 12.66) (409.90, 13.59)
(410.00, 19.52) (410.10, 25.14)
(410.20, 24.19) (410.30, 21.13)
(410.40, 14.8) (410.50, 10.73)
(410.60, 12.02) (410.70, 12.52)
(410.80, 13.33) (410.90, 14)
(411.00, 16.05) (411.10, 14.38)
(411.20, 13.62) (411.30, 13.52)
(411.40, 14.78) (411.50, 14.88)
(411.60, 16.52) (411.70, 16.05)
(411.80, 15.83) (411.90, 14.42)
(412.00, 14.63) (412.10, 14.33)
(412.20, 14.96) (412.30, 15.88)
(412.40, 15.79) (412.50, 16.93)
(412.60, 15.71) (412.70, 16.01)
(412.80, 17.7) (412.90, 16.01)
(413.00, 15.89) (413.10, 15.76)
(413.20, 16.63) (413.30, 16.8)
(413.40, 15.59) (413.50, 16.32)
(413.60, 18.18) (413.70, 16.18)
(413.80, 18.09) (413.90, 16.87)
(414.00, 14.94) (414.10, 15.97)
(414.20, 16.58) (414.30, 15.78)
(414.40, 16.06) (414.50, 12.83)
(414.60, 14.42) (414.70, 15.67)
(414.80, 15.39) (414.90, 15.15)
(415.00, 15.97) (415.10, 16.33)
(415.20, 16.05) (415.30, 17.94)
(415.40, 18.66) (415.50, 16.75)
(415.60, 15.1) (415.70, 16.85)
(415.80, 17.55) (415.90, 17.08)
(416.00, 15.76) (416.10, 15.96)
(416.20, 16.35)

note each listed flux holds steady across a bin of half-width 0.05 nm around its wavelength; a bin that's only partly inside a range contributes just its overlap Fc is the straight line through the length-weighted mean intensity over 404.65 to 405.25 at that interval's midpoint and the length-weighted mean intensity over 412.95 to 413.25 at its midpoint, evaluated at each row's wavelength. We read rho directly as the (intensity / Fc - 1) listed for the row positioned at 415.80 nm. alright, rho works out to 0.10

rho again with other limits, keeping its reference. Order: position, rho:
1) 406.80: 0.08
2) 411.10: -0.11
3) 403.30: 0.01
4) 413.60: 0.13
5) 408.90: -0.07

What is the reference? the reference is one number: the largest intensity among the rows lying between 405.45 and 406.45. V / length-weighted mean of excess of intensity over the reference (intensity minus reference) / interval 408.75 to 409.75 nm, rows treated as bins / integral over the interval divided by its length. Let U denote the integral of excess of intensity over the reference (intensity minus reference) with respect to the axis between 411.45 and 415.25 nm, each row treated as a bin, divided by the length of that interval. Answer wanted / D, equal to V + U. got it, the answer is -5.0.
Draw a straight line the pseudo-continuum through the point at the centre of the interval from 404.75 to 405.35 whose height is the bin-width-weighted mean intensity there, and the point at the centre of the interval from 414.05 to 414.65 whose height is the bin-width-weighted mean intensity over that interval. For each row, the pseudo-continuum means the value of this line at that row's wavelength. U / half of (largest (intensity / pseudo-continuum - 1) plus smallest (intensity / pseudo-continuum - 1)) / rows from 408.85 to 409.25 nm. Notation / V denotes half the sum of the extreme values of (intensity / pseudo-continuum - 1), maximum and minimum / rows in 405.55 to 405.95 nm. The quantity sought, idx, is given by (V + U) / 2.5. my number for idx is -0.013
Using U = -0.03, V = 0.00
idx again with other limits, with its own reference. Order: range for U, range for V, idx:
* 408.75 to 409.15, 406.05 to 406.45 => -0.010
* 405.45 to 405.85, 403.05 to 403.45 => 0.003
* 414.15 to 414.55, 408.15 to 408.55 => -0.021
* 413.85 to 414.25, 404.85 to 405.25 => 0.017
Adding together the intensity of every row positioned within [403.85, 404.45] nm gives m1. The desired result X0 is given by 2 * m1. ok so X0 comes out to 207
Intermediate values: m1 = 103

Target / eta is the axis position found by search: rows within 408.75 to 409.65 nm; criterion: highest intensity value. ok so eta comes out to 409.20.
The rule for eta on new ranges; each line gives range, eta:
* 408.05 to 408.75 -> 408.60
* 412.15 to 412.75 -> 412.50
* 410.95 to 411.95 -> 411.60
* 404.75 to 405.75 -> 404.90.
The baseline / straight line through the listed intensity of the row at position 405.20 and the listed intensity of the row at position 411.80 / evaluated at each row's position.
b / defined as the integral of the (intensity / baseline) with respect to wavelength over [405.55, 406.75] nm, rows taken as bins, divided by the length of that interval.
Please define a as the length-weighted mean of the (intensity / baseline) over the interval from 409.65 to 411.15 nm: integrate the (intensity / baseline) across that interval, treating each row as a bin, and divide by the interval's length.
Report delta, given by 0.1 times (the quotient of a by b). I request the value 0.097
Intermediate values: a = 0.986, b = 1.016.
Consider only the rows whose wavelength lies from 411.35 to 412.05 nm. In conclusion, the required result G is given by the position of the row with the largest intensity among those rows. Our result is 411.60 nm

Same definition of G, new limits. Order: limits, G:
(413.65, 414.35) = 413.80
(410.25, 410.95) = 410.30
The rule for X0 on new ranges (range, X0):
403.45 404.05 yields 211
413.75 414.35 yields 196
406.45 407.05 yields 203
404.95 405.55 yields 199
